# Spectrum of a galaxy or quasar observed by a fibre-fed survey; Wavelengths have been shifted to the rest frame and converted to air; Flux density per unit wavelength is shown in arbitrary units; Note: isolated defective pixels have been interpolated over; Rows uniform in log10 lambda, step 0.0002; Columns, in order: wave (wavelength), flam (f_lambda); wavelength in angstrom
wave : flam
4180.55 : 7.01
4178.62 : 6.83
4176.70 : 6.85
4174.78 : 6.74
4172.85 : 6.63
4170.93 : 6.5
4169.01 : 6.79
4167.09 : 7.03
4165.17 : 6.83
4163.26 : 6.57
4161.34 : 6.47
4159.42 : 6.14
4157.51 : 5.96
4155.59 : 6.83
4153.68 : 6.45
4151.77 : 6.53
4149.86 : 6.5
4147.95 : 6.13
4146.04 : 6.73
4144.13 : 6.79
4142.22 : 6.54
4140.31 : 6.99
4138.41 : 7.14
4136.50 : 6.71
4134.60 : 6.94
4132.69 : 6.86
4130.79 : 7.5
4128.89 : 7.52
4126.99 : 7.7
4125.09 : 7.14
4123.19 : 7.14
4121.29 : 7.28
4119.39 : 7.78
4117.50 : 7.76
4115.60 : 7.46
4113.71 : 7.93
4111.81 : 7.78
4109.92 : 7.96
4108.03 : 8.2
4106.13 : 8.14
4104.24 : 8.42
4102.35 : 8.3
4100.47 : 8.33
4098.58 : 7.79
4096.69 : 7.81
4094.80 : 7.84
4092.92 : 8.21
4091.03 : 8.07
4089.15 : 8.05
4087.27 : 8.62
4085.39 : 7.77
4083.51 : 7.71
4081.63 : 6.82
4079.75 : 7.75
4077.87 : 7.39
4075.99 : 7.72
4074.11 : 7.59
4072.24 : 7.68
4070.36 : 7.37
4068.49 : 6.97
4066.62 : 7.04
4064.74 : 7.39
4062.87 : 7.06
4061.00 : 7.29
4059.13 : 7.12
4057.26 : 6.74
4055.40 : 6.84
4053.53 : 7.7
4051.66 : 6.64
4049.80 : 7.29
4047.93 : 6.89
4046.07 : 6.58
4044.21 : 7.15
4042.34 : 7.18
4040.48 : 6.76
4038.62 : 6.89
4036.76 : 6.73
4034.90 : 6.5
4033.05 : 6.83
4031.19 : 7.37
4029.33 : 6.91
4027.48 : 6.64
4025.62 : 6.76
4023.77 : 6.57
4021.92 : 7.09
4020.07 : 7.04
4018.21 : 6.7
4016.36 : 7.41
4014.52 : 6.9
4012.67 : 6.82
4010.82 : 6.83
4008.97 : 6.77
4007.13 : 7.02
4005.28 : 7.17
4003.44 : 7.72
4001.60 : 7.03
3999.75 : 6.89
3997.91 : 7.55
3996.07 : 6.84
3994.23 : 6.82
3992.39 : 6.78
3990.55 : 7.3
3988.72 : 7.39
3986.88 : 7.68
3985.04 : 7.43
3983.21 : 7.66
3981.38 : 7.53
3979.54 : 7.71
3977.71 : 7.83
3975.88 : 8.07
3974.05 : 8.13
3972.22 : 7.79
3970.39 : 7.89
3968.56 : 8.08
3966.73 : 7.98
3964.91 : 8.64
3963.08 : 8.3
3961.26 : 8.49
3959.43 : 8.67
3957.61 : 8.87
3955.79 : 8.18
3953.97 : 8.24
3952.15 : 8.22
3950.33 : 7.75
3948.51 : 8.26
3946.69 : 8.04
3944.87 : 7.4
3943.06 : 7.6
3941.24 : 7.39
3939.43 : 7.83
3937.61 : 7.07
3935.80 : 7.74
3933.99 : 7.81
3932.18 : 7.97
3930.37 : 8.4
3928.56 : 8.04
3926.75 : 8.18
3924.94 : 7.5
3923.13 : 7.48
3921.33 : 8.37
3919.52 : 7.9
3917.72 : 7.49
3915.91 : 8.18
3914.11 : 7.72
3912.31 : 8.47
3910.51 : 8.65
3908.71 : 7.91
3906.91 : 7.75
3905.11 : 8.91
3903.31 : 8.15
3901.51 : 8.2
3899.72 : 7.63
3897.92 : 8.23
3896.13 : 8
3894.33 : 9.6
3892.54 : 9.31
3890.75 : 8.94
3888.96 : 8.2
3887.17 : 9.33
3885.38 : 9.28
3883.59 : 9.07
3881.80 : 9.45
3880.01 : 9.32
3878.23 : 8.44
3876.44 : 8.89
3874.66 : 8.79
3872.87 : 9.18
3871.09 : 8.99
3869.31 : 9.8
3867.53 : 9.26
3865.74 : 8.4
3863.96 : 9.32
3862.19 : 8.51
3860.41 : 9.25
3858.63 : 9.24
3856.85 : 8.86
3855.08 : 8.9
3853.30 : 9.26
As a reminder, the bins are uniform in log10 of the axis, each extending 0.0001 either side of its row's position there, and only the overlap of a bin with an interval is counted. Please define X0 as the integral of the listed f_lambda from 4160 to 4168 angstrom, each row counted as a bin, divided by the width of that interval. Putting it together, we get 6.69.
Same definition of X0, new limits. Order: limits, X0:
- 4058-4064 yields 7.15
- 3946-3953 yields 8.06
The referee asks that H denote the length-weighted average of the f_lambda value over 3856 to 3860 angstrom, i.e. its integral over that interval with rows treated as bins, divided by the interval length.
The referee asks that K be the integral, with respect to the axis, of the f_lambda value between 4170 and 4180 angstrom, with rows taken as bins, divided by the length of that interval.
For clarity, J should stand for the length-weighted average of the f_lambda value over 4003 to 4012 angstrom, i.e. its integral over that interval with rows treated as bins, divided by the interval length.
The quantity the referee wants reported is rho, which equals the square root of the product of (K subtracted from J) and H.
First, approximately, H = 9.1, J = 7.1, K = 6.7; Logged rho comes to 1.8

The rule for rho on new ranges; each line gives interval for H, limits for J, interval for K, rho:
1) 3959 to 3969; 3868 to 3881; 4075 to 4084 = 3.7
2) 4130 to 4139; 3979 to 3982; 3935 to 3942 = 0.8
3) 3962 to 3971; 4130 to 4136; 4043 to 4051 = 0.9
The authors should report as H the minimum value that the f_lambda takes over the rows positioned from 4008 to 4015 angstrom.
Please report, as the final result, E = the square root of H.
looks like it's 2.60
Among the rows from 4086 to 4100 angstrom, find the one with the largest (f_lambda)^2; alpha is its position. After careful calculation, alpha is 4087.27 angstrom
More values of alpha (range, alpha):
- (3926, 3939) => 3930.37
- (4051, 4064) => 4053.53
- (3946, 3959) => 3957.61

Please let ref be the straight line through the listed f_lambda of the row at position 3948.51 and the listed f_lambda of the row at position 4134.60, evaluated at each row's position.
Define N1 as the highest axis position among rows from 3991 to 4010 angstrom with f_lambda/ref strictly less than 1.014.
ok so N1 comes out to 4008.97 angstrom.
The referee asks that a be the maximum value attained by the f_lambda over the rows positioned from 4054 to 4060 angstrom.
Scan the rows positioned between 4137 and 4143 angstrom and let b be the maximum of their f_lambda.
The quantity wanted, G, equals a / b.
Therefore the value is 1.00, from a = 7.12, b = 7.14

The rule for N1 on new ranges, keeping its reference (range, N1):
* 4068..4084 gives 4081.63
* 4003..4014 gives 4012.67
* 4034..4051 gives 4049.80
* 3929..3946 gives 3944.87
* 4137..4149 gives 4147.95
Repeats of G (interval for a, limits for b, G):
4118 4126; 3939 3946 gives 0.99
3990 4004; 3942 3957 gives 0.93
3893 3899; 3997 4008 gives 1.24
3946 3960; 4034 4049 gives 1.24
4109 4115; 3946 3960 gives 0.90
